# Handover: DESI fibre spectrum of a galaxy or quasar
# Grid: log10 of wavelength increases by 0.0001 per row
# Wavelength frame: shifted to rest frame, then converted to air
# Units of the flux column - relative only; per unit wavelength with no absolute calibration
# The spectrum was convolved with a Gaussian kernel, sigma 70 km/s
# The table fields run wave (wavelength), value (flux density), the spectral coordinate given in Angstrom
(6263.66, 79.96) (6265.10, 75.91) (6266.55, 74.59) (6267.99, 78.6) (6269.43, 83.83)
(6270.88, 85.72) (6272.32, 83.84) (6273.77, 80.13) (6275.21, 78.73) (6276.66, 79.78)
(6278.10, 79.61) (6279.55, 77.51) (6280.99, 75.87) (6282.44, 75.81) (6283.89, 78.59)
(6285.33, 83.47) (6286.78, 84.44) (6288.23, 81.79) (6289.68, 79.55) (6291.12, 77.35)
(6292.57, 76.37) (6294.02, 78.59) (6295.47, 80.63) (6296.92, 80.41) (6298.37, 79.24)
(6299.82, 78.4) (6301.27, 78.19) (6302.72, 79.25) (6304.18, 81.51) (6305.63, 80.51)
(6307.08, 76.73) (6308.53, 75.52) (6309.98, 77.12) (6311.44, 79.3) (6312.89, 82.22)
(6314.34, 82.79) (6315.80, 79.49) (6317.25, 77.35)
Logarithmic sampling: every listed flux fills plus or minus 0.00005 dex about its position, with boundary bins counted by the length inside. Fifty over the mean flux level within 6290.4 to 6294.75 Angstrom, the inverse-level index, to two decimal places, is 0.65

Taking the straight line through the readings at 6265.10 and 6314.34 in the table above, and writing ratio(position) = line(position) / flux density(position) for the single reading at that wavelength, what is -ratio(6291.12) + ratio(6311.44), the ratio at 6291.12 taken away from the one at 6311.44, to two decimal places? 0.01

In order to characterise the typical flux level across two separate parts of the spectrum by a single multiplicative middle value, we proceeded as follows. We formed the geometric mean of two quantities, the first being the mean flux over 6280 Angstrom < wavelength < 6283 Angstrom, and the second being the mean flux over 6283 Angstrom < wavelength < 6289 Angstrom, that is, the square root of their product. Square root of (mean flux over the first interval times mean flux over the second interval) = 78.9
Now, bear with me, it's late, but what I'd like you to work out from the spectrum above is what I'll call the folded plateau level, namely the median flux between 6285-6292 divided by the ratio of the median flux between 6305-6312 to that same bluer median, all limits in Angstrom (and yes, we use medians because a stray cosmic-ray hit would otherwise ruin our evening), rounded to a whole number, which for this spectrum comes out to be 87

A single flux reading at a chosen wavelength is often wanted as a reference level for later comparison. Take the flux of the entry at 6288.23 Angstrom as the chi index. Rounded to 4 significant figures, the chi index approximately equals 81.79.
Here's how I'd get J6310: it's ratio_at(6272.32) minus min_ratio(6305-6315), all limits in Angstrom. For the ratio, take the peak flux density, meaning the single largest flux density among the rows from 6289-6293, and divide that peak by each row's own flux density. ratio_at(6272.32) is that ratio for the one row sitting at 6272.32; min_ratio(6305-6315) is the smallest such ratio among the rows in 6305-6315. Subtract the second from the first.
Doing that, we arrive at -0.01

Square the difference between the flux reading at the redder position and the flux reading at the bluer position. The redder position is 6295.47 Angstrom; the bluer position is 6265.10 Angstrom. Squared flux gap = 22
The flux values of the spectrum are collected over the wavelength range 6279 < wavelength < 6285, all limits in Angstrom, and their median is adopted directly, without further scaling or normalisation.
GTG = 76.7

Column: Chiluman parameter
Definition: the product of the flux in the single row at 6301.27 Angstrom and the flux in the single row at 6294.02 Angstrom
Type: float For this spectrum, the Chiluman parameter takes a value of 6145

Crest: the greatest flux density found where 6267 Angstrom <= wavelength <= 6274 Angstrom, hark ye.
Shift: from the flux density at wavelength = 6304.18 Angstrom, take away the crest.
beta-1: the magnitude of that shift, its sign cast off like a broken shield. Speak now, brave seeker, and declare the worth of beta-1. 4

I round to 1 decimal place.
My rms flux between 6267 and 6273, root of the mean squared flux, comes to 83.0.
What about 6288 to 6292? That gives 79.6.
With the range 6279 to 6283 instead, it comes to 76.4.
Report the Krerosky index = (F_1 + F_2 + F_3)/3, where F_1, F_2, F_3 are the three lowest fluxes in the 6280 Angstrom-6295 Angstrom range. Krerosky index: 76.0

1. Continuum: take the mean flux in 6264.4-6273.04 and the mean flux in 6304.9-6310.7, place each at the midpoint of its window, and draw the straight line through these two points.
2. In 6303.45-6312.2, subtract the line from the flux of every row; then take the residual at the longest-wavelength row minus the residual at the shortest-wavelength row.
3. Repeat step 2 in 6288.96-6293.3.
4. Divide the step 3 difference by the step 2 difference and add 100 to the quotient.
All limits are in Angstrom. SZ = 101.8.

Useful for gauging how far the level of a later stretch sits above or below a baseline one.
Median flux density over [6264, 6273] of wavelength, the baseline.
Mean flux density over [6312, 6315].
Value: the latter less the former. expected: 1.3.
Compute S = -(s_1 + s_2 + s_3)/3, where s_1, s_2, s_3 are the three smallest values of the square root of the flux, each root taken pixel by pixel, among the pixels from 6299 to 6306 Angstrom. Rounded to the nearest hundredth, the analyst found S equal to -8.87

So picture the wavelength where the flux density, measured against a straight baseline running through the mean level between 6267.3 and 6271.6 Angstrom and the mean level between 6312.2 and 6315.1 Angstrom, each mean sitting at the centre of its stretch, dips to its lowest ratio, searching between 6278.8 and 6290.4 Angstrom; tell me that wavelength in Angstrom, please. 6282.44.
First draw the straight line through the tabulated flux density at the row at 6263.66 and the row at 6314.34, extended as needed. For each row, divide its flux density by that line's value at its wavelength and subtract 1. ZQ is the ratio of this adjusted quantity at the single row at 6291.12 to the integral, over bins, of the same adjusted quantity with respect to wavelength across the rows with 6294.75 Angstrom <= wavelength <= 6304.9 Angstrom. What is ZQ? 0.177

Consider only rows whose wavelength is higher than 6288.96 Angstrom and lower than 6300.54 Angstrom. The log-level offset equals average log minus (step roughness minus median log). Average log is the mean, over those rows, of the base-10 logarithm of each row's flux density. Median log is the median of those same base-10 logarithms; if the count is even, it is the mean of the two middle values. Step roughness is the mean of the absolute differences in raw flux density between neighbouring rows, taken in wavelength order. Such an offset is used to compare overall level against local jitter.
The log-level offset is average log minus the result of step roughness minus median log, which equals 2.41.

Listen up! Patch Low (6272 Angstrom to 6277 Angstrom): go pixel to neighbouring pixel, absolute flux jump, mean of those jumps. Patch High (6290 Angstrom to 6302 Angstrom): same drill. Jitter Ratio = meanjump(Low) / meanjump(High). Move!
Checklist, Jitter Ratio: 1.9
